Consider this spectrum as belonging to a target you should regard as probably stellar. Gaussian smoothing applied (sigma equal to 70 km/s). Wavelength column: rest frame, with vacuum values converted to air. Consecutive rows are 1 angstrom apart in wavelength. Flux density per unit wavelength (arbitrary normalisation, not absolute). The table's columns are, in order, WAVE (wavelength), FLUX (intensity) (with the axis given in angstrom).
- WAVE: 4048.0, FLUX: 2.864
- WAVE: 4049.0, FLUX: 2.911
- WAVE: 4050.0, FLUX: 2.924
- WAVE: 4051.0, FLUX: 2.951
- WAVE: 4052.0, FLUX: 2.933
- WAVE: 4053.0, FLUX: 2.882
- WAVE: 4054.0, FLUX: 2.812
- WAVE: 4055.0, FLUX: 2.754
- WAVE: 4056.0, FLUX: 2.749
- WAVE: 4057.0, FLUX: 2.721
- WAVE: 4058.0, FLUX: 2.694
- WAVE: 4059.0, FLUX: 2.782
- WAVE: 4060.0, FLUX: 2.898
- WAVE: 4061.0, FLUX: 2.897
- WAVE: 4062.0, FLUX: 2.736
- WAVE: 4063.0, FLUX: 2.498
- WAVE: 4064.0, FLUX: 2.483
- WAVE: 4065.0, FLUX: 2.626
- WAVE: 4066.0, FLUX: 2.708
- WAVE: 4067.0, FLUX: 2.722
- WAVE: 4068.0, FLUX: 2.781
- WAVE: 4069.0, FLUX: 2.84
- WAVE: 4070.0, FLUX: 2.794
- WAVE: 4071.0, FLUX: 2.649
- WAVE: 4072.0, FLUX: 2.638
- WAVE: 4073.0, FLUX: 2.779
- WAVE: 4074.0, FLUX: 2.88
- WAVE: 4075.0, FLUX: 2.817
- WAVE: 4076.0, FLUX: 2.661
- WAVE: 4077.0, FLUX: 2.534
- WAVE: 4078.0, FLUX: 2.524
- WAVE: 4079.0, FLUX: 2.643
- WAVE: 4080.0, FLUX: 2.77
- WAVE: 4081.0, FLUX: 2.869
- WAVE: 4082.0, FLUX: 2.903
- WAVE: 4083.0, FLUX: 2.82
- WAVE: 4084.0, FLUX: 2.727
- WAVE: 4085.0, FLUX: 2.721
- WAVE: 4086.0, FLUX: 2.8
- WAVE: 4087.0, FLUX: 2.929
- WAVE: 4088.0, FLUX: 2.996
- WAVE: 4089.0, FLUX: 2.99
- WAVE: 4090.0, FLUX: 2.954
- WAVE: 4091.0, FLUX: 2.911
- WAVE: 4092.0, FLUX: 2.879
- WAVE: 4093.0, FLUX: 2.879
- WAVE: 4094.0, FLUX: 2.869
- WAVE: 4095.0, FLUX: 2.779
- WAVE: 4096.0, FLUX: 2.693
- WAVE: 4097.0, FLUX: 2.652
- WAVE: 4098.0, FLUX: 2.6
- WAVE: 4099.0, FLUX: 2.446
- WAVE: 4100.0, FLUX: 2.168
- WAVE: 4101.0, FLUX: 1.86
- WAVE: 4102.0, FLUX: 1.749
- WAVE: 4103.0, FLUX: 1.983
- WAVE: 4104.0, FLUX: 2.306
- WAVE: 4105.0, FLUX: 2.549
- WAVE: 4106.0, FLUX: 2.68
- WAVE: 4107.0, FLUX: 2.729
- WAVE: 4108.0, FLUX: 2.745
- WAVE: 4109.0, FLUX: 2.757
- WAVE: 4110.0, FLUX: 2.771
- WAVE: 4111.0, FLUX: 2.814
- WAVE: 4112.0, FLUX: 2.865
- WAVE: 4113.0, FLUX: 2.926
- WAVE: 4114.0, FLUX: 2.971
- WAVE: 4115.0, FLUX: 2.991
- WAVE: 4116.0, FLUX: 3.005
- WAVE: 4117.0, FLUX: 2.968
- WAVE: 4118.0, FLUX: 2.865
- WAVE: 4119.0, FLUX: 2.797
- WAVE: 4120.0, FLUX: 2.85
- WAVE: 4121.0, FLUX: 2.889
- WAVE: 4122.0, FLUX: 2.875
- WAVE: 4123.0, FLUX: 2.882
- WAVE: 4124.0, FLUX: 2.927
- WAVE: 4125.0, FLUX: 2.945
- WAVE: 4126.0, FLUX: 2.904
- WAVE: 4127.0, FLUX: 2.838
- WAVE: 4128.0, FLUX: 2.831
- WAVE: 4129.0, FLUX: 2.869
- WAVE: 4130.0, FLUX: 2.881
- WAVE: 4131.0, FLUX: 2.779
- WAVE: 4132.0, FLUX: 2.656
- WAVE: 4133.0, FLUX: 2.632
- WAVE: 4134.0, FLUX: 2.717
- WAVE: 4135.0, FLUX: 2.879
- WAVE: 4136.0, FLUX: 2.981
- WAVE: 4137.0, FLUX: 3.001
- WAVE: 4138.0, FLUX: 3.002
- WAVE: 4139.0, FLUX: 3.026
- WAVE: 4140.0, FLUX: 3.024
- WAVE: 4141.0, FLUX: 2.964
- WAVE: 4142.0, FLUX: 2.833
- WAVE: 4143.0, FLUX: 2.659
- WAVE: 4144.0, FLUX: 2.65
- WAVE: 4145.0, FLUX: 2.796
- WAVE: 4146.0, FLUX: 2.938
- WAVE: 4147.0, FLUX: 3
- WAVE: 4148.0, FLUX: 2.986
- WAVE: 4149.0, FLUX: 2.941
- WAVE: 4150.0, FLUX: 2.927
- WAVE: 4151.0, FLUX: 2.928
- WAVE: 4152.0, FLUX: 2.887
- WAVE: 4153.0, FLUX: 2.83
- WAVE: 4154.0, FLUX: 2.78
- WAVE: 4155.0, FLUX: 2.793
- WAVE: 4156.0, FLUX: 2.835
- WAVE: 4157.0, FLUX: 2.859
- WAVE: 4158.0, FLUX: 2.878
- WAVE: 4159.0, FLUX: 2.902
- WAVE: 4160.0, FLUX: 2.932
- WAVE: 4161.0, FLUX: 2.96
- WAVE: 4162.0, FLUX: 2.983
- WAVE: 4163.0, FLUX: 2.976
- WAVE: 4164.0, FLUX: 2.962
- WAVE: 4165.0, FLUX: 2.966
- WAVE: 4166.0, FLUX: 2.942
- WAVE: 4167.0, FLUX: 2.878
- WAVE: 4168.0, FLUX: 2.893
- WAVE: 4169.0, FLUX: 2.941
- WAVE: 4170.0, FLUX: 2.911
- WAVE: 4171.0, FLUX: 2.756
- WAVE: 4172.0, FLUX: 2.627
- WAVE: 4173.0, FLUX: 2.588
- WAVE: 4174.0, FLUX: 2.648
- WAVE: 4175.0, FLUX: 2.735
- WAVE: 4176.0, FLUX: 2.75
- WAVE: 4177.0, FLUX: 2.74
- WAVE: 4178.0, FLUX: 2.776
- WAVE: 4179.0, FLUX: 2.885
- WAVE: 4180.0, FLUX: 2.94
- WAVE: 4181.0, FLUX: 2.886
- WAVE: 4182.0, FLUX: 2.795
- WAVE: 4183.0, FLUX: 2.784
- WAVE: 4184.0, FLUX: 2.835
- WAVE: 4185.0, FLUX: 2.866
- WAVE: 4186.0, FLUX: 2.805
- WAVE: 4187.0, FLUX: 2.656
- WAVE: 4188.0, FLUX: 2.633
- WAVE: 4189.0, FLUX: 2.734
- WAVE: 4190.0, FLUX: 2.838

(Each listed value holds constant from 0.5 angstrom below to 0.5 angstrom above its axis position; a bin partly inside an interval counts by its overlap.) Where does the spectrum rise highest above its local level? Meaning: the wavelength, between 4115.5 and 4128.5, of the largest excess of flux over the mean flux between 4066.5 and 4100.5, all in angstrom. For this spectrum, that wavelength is 4116.0 angstrom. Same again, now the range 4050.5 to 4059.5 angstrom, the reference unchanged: 4051.0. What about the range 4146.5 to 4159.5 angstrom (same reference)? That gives 4147.0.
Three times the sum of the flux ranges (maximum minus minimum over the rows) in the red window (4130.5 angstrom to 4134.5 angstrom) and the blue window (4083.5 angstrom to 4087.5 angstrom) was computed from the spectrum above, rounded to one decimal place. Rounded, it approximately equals 1.1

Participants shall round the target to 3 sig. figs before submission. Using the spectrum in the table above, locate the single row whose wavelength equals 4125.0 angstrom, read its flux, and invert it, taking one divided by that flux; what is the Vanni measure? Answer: 0.340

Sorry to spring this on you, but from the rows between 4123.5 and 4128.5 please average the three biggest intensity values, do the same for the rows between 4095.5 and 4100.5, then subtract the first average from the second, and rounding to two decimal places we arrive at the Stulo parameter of -0.28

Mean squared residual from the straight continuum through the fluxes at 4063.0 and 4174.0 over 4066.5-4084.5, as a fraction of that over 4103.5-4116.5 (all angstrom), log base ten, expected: -0.10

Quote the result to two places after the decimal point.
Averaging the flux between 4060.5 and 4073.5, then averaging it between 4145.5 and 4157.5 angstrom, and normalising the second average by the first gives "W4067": 1.07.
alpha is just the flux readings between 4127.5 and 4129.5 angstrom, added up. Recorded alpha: 5.70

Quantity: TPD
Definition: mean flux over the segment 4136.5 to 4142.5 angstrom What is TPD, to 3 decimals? 2.975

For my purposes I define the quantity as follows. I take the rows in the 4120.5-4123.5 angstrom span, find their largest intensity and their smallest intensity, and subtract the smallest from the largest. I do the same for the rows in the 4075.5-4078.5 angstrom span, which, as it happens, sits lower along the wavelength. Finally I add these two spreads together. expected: 0.15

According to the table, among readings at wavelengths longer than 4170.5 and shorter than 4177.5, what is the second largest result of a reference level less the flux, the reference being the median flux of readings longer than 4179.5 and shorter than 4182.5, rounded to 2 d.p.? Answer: 0.26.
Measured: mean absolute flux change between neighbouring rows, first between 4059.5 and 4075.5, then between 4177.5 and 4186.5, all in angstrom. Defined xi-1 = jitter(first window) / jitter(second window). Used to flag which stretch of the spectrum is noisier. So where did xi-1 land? 1.47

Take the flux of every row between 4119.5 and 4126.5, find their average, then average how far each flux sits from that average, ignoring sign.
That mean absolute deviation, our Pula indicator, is 0.025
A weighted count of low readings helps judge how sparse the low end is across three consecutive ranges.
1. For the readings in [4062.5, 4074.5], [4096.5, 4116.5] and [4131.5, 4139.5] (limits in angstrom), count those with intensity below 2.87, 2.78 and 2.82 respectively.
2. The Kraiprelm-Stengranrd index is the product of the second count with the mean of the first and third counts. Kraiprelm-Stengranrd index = 98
